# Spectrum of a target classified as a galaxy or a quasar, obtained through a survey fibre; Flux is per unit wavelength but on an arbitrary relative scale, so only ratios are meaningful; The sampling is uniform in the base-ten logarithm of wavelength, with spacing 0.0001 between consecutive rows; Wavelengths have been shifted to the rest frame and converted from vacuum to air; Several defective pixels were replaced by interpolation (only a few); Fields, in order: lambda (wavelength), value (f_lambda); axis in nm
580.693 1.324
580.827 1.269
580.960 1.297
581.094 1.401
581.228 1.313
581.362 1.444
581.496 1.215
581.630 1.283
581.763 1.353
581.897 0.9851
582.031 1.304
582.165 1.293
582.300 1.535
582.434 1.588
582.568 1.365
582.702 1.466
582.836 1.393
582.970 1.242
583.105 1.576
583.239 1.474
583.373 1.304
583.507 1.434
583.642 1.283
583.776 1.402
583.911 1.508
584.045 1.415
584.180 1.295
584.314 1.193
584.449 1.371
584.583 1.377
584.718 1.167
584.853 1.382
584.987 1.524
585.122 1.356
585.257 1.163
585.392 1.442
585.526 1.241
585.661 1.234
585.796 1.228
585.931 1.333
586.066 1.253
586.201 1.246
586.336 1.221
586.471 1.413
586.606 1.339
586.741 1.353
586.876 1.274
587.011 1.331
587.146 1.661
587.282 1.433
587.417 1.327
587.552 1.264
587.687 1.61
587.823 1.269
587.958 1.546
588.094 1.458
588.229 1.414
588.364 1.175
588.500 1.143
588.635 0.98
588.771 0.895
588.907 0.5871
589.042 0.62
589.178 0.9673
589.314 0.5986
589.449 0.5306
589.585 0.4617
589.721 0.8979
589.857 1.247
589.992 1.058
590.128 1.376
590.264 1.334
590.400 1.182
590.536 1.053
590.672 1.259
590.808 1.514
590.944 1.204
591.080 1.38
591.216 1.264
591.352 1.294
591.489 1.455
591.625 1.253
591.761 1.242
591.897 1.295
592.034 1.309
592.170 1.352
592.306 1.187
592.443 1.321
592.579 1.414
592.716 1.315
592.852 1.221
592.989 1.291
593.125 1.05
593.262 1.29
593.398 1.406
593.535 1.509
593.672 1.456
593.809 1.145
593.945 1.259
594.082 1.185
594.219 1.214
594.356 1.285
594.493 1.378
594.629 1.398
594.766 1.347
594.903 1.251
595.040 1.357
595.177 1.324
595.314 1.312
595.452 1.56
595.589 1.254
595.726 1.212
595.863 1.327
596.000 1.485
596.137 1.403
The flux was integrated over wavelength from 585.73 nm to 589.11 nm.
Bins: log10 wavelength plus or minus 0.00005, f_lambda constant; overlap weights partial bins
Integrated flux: 4.24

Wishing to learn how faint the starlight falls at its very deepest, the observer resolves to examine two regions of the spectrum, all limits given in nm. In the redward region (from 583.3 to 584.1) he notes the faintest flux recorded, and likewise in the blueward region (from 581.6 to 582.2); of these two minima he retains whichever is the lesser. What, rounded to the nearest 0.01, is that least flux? 0.99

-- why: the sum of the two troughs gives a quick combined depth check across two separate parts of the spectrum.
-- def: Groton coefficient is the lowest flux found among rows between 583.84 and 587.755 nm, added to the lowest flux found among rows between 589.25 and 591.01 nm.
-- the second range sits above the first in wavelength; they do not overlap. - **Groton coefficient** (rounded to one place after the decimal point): 1.6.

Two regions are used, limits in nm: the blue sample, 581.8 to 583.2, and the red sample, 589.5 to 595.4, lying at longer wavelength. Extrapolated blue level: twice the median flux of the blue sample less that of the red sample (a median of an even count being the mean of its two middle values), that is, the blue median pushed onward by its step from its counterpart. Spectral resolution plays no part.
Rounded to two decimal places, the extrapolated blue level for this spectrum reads 1.47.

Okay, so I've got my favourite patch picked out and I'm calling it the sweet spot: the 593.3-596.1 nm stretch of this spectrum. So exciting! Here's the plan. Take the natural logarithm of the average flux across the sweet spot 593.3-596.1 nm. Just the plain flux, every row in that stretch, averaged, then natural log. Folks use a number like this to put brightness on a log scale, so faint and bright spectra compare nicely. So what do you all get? 0.288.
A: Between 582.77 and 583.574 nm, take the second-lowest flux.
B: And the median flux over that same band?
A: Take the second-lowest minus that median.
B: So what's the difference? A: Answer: -0.11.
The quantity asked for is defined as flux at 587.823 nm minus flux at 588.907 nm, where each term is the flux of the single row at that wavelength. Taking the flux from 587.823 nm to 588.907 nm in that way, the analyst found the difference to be 0.68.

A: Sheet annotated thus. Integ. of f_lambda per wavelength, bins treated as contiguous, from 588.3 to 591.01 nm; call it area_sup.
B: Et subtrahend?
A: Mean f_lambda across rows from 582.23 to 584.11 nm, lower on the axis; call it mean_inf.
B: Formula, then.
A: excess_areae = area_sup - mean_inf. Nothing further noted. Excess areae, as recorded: 1.3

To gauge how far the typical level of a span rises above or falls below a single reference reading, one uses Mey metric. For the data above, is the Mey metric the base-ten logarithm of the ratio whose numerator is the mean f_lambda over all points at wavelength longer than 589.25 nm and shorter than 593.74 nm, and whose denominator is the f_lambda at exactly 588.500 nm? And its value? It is 0.026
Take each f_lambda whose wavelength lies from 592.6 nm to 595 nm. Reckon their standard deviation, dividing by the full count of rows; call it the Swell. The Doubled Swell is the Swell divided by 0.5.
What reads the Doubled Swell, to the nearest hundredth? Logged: 0.22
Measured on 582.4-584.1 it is 0.20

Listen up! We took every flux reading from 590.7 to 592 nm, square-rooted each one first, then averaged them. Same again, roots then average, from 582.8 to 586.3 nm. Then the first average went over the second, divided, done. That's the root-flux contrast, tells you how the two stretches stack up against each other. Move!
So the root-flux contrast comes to 0.99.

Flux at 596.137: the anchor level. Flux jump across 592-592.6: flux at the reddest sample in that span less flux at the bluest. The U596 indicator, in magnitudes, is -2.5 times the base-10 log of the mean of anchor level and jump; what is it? 0.31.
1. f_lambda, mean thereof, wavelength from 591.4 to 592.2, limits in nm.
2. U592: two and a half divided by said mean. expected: 1.90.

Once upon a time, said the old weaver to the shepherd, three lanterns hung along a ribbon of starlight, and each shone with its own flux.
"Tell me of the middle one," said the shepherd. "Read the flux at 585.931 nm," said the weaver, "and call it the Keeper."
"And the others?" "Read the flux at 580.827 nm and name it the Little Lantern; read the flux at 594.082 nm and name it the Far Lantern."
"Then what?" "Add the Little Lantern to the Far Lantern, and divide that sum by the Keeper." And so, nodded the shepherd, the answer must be 1.84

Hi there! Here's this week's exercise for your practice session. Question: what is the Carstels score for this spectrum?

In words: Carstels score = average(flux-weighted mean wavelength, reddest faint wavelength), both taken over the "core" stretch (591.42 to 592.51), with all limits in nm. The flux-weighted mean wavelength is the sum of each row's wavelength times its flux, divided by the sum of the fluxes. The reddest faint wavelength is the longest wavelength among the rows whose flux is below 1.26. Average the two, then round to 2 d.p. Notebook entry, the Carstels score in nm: 592.13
